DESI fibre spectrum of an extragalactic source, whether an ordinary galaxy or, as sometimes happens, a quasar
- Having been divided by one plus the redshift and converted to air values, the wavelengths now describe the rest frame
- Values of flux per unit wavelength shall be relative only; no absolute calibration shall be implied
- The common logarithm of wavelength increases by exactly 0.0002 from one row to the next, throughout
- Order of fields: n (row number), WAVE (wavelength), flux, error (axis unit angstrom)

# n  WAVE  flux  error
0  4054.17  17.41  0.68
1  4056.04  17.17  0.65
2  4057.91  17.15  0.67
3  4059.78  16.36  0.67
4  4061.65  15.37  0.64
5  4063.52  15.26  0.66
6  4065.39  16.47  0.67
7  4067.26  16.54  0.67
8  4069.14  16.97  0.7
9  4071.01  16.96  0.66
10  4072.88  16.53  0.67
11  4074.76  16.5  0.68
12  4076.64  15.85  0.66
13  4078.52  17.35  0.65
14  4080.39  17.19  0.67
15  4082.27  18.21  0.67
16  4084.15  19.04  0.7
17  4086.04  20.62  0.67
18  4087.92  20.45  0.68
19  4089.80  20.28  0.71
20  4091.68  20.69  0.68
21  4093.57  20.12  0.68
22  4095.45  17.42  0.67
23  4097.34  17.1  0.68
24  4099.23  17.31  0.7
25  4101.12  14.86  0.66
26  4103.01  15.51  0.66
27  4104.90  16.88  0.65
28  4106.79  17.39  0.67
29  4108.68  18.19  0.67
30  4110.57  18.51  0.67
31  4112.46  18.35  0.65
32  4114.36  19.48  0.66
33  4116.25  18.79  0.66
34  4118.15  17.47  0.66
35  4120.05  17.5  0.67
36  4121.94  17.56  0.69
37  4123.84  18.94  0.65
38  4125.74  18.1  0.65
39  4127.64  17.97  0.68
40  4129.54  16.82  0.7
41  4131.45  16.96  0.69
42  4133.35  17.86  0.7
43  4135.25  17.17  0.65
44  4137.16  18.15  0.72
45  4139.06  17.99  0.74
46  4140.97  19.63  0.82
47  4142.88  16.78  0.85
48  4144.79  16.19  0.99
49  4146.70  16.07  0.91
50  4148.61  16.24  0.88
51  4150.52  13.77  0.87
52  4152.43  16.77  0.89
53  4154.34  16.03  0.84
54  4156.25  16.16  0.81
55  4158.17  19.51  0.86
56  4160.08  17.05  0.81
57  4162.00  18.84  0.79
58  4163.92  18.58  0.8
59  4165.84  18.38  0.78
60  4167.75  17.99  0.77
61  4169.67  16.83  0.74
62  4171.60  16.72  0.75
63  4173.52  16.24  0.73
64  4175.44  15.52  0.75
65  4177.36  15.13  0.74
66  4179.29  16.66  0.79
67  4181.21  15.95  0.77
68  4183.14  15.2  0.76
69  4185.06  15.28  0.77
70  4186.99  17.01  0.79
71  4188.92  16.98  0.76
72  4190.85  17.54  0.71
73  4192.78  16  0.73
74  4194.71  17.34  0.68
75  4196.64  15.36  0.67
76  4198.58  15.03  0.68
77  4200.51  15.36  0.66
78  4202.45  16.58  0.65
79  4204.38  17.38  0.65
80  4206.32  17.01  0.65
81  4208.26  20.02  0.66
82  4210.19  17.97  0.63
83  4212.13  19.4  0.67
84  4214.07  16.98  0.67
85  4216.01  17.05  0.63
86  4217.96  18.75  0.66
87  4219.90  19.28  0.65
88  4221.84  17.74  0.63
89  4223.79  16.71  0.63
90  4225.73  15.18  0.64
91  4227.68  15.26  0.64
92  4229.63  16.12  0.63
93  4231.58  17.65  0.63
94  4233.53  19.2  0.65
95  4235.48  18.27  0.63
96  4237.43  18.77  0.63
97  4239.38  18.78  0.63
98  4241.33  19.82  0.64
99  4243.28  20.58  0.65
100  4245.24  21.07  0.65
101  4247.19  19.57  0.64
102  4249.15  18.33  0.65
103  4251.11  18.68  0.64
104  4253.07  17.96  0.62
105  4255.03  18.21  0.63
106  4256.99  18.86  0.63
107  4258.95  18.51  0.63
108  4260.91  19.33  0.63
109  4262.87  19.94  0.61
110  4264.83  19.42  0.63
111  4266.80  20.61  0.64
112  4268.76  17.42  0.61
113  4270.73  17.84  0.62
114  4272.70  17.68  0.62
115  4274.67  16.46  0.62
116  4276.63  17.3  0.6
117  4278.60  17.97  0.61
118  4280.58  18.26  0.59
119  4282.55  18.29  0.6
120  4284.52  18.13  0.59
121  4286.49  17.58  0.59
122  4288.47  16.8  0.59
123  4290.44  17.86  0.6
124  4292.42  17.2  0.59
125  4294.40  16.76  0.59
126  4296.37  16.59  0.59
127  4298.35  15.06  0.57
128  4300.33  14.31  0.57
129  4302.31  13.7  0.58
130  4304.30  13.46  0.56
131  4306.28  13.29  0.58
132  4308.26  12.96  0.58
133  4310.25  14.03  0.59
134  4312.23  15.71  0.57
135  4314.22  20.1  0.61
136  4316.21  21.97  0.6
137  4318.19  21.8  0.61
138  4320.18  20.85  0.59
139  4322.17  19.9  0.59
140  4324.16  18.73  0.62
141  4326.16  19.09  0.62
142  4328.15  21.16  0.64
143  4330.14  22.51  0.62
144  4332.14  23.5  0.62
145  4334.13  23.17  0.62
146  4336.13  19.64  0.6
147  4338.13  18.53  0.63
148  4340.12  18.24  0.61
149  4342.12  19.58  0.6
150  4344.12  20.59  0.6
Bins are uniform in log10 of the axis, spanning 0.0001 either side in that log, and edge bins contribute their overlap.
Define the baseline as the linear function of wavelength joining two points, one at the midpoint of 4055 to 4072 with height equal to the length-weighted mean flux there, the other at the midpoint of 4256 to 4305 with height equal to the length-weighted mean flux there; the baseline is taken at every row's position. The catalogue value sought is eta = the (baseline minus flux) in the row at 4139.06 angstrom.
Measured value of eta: -1.2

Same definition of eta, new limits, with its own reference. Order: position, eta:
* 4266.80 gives -3.2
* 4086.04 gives -4.0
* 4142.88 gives 0.0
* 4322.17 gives -2.3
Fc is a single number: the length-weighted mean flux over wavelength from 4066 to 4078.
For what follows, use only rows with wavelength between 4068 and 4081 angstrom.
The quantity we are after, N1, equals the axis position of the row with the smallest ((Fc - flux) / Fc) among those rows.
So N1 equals 4078.52 angstrom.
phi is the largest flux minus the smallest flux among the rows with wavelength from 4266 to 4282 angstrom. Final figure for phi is 4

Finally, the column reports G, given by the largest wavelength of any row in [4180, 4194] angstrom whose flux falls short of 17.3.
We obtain 4192.78 angstrom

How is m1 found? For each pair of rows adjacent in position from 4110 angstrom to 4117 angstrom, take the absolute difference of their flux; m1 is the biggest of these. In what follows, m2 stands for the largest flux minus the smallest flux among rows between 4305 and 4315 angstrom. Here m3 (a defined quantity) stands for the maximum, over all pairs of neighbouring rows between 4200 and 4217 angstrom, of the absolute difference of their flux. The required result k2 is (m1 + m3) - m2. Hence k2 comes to -3.0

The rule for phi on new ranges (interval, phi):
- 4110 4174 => 6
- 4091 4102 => 6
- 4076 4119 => 6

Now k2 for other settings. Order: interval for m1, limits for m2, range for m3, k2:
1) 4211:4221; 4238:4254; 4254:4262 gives 0.1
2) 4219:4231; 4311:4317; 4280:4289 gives -3.9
